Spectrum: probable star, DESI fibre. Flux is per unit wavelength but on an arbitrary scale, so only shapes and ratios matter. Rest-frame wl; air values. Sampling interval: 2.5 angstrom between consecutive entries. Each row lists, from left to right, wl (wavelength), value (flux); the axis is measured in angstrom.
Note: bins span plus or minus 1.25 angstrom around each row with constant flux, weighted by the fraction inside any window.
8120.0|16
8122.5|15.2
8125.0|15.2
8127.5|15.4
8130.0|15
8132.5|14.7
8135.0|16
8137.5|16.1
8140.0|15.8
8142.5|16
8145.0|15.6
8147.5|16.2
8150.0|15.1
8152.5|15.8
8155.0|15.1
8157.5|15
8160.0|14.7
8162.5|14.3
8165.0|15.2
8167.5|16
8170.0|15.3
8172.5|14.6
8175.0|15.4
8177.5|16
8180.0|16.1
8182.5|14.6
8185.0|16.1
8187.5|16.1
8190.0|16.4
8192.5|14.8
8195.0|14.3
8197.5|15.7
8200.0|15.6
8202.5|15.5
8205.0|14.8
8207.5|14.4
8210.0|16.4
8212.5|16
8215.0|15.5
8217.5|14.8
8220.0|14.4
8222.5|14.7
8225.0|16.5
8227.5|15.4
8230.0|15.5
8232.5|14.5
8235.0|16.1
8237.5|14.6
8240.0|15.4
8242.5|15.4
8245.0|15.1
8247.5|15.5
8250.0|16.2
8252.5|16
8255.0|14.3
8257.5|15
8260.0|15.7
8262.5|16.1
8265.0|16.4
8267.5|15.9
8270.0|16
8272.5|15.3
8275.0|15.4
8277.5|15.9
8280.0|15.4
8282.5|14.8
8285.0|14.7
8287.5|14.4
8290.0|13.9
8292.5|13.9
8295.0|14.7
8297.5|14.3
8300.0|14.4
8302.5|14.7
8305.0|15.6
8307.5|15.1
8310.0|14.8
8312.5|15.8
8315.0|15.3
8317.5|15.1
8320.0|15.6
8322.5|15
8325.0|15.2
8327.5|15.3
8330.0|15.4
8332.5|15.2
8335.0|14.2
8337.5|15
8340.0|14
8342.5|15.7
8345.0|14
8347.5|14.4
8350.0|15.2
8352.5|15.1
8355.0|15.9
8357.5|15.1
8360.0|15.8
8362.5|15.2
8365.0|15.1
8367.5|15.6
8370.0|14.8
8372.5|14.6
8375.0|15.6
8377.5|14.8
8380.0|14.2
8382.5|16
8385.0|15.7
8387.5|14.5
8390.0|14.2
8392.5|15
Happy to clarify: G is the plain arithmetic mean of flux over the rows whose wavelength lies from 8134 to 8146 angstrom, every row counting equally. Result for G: 15.9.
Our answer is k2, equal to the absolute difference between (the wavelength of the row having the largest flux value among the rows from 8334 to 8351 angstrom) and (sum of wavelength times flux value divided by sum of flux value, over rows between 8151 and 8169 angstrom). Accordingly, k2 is 182.5 angstrom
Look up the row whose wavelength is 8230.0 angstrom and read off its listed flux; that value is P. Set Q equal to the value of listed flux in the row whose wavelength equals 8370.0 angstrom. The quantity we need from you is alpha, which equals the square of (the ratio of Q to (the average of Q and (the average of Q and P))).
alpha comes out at 0.98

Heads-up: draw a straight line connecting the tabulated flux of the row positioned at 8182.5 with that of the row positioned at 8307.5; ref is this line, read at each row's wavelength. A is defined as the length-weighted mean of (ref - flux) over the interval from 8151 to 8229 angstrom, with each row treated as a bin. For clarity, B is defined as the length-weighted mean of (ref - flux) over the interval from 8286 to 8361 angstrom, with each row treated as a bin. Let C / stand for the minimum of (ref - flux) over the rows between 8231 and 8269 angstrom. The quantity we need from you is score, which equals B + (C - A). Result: -0.5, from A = -0.71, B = 0.2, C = -1.47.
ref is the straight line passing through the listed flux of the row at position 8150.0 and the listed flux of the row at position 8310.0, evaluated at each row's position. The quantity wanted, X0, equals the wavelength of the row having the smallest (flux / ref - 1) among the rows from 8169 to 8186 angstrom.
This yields 8172.5 angstrom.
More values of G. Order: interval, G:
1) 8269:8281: 15.6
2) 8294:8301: 14.5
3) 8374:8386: 15.3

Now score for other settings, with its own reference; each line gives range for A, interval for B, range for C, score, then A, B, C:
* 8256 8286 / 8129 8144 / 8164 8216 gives -2.4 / -0.59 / -1.2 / -1.77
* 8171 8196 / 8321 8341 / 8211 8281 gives -0.6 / -0.85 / 0.3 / -1.73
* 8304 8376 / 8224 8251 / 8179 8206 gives -2.5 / 0.11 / -0.6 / -1.77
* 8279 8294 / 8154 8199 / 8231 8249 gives -2.5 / 0.51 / -0.7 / -1.29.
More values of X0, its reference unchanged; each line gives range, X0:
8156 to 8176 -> 8162.5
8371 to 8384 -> 8380.0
